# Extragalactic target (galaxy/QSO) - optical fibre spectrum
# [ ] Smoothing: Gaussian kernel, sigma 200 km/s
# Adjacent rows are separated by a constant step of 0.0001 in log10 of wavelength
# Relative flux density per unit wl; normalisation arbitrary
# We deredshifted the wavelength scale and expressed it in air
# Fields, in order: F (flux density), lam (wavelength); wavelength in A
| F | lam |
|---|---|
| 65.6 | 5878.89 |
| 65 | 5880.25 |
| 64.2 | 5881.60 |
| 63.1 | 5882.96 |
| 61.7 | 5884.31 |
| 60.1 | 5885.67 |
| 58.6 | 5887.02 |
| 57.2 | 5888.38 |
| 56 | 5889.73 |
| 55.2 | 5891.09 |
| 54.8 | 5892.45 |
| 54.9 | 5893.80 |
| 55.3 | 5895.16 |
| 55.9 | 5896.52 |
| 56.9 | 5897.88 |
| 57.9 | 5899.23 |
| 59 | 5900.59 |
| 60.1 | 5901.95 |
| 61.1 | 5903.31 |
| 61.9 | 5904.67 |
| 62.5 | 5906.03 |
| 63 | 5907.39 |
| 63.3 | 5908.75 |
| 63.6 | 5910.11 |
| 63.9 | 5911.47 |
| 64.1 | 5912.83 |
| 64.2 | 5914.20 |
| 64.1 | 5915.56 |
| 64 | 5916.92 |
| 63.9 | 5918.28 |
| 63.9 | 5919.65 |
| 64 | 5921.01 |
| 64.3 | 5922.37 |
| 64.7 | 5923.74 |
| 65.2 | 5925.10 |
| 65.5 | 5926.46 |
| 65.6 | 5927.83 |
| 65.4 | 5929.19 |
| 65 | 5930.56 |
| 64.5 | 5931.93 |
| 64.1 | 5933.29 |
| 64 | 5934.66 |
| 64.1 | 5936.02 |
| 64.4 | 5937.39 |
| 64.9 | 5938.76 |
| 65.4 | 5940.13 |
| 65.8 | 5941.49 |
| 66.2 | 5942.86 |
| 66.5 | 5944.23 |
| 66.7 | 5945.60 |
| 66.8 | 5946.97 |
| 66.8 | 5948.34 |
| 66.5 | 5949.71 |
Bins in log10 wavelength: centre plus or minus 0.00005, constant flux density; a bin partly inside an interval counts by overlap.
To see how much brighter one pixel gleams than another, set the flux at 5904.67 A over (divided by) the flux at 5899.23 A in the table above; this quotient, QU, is 1.07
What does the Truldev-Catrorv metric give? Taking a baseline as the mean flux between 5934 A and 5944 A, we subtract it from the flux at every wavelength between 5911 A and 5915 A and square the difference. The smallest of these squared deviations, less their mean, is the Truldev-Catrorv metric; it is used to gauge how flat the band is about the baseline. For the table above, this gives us -0.2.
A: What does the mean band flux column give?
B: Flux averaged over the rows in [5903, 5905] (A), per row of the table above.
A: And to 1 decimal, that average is 61.5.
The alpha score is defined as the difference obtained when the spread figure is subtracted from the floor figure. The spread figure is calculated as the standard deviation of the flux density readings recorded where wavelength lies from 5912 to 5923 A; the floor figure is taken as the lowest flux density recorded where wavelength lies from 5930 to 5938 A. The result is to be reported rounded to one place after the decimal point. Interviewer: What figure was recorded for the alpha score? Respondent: 63.9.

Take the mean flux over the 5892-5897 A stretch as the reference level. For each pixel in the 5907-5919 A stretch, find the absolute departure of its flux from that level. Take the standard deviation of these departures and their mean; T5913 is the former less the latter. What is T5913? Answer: -8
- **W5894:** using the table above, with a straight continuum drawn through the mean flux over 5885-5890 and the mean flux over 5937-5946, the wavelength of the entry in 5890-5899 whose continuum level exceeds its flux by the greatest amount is 5893.80 A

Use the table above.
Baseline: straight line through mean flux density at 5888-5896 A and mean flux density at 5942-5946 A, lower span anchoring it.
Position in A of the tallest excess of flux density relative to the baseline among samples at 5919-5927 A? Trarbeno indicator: 5926.46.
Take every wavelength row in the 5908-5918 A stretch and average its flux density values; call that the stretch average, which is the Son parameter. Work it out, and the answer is 64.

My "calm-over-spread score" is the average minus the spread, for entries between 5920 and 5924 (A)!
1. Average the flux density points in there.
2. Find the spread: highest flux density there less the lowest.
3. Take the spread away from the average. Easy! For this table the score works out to 63.6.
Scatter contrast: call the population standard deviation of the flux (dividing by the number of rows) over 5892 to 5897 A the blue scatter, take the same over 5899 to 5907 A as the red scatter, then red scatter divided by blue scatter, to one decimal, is 3.7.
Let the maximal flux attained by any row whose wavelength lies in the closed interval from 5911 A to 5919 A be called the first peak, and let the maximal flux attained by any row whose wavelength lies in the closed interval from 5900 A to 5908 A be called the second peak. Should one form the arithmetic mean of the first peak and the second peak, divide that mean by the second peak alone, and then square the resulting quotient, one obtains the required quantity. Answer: 1.02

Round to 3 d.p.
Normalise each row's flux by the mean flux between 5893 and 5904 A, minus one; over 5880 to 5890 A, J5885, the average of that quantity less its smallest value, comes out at 0.082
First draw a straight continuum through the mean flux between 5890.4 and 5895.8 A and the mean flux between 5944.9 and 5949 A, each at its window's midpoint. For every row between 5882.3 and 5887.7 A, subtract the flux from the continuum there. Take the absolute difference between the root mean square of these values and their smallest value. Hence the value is 18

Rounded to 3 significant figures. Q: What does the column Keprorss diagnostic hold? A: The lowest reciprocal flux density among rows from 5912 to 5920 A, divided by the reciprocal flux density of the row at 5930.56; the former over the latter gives 1.01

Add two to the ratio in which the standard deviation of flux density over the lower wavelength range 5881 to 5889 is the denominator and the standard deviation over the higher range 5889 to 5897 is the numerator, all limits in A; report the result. 2.2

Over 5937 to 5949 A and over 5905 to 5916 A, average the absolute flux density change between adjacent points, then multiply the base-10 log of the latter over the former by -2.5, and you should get 0.2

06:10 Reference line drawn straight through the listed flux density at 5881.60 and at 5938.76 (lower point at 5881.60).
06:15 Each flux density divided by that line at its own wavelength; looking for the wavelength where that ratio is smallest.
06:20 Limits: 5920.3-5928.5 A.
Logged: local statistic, 5921.01 A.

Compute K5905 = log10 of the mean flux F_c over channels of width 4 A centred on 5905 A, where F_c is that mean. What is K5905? 1.79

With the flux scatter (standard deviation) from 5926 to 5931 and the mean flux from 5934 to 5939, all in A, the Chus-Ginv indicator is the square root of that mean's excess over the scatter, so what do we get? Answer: 8.01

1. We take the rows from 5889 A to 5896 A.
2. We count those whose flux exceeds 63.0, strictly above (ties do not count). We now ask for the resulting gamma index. 0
